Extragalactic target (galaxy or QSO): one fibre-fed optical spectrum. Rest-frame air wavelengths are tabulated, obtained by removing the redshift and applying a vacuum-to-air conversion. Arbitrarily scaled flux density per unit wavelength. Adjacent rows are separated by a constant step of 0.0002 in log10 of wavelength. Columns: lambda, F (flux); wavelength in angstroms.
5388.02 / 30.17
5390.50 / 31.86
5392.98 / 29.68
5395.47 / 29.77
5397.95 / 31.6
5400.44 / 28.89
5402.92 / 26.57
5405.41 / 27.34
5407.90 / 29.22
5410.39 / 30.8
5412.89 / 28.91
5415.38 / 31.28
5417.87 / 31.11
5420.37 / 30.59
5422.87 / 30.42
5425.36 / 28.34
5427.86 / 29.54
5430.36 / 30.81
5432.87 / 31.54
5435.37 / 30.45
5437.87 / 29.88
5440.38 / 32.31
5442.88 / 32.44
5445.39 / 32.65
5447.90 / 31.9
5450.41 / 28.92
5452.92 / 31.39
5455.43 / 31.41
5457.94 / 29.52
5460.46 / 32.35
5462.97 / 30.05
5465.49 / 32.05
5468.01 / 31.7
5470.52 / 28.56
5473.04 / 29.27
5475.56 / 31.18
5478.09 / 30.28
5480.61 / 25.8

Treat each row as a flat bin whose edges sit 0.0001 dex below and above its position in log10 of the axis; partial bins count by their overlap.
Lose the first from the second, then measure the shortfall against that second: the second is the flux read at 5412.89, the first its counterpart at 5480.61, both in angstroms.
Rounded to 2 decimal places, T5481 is 0.11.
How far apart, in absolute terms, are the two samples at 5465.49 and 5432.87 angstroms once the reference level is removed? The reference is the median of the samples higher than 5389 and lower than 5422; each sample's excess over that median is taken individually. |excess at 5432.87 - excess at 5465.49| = 0.51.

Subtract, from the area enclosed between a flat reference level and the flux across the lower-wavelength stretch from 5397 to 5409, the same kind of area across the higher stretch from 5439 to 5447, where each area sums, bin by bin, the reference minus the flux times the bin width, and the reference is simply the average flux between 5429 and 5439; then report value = 38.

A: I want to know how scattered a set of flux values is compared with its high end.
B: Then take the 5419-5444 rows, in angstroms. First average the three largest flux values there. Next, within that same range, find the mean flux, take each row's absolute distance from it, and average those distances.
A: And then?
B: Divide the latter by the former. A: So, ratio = 0.028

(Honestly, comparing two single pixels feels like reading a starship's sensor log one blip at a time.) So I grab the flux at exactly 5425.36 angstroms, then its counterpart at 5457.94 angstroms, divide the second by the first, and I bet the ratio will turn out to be 1.04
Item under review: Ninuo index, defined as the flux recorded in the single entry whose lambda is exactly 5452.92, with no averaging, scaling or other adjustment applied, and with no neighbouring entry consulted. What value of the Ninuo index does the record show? 31.39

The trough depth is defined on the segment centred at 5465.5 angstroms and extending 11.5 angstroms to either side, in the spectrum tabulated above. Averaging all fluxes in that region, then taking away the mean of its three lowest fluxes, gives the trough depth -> 1.6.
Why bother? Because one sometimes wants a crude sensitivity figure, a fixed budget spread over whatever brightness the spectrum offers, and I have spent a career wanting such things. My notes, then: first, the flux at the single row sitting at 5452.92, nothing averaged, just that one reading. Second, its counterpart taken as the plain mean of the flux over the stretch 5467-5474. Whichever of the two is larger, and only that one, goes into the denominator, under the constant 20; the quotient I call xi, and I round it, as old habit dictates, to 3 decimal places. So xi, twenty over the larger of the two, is 0.637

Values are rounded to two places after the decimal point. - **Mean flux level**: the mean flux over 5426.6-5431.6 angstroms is 30.17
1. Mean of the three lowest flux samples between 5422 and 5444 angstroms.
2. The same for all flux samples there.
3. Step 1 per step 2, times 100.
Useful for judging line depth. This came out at 95.5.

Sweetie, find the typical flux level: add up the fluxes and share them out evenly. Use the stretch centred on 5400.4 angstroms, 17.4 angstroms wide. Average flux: 29.0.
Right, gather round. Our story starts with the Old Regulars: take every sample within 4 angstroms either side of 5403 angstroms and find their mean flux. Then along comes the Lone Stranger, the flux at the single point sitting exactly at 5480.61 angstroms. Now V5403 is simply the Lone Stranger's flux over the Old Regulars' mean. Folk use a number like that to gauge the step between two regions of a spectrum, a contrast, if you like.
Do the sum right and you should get 0.93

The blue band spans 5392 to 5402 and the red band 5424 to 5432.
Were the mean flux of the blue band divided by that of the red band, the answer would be 1.01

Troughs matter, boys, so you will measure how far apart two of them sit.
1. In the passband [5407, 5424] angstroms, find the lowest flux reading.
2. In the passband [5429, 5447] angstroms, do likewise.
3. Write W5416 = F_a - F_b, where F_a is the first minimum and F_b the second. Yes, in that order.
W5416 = -1.0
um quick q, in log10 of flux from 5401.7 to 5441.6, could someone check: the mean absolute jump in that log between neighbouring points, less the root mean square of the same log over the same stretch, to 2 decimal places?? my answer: -1.46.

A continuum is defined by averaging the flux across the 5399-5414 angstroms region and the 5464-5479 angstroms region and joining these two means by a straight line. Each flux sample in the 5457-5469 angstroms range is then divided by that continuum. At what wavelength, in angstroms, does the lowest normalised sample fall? 5457.94 angstroms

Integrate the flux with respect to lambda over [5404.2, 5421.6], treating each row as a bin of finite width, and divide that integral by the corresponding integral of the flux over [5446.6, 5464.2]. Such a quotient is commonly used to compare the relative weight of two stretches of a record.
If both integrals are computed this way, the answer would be 0.96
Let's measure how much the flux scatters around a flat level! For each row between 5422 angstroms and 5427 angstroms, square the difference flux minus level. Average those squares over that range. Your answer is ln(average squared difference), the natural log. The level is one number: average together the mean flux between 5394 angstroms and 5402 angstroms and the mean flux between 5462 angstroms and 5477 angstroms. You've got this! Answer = 0.6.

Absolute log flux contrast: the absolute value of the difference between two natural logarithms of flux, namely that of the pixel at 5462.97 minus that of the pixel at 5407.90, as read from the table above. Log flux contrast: 0.028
